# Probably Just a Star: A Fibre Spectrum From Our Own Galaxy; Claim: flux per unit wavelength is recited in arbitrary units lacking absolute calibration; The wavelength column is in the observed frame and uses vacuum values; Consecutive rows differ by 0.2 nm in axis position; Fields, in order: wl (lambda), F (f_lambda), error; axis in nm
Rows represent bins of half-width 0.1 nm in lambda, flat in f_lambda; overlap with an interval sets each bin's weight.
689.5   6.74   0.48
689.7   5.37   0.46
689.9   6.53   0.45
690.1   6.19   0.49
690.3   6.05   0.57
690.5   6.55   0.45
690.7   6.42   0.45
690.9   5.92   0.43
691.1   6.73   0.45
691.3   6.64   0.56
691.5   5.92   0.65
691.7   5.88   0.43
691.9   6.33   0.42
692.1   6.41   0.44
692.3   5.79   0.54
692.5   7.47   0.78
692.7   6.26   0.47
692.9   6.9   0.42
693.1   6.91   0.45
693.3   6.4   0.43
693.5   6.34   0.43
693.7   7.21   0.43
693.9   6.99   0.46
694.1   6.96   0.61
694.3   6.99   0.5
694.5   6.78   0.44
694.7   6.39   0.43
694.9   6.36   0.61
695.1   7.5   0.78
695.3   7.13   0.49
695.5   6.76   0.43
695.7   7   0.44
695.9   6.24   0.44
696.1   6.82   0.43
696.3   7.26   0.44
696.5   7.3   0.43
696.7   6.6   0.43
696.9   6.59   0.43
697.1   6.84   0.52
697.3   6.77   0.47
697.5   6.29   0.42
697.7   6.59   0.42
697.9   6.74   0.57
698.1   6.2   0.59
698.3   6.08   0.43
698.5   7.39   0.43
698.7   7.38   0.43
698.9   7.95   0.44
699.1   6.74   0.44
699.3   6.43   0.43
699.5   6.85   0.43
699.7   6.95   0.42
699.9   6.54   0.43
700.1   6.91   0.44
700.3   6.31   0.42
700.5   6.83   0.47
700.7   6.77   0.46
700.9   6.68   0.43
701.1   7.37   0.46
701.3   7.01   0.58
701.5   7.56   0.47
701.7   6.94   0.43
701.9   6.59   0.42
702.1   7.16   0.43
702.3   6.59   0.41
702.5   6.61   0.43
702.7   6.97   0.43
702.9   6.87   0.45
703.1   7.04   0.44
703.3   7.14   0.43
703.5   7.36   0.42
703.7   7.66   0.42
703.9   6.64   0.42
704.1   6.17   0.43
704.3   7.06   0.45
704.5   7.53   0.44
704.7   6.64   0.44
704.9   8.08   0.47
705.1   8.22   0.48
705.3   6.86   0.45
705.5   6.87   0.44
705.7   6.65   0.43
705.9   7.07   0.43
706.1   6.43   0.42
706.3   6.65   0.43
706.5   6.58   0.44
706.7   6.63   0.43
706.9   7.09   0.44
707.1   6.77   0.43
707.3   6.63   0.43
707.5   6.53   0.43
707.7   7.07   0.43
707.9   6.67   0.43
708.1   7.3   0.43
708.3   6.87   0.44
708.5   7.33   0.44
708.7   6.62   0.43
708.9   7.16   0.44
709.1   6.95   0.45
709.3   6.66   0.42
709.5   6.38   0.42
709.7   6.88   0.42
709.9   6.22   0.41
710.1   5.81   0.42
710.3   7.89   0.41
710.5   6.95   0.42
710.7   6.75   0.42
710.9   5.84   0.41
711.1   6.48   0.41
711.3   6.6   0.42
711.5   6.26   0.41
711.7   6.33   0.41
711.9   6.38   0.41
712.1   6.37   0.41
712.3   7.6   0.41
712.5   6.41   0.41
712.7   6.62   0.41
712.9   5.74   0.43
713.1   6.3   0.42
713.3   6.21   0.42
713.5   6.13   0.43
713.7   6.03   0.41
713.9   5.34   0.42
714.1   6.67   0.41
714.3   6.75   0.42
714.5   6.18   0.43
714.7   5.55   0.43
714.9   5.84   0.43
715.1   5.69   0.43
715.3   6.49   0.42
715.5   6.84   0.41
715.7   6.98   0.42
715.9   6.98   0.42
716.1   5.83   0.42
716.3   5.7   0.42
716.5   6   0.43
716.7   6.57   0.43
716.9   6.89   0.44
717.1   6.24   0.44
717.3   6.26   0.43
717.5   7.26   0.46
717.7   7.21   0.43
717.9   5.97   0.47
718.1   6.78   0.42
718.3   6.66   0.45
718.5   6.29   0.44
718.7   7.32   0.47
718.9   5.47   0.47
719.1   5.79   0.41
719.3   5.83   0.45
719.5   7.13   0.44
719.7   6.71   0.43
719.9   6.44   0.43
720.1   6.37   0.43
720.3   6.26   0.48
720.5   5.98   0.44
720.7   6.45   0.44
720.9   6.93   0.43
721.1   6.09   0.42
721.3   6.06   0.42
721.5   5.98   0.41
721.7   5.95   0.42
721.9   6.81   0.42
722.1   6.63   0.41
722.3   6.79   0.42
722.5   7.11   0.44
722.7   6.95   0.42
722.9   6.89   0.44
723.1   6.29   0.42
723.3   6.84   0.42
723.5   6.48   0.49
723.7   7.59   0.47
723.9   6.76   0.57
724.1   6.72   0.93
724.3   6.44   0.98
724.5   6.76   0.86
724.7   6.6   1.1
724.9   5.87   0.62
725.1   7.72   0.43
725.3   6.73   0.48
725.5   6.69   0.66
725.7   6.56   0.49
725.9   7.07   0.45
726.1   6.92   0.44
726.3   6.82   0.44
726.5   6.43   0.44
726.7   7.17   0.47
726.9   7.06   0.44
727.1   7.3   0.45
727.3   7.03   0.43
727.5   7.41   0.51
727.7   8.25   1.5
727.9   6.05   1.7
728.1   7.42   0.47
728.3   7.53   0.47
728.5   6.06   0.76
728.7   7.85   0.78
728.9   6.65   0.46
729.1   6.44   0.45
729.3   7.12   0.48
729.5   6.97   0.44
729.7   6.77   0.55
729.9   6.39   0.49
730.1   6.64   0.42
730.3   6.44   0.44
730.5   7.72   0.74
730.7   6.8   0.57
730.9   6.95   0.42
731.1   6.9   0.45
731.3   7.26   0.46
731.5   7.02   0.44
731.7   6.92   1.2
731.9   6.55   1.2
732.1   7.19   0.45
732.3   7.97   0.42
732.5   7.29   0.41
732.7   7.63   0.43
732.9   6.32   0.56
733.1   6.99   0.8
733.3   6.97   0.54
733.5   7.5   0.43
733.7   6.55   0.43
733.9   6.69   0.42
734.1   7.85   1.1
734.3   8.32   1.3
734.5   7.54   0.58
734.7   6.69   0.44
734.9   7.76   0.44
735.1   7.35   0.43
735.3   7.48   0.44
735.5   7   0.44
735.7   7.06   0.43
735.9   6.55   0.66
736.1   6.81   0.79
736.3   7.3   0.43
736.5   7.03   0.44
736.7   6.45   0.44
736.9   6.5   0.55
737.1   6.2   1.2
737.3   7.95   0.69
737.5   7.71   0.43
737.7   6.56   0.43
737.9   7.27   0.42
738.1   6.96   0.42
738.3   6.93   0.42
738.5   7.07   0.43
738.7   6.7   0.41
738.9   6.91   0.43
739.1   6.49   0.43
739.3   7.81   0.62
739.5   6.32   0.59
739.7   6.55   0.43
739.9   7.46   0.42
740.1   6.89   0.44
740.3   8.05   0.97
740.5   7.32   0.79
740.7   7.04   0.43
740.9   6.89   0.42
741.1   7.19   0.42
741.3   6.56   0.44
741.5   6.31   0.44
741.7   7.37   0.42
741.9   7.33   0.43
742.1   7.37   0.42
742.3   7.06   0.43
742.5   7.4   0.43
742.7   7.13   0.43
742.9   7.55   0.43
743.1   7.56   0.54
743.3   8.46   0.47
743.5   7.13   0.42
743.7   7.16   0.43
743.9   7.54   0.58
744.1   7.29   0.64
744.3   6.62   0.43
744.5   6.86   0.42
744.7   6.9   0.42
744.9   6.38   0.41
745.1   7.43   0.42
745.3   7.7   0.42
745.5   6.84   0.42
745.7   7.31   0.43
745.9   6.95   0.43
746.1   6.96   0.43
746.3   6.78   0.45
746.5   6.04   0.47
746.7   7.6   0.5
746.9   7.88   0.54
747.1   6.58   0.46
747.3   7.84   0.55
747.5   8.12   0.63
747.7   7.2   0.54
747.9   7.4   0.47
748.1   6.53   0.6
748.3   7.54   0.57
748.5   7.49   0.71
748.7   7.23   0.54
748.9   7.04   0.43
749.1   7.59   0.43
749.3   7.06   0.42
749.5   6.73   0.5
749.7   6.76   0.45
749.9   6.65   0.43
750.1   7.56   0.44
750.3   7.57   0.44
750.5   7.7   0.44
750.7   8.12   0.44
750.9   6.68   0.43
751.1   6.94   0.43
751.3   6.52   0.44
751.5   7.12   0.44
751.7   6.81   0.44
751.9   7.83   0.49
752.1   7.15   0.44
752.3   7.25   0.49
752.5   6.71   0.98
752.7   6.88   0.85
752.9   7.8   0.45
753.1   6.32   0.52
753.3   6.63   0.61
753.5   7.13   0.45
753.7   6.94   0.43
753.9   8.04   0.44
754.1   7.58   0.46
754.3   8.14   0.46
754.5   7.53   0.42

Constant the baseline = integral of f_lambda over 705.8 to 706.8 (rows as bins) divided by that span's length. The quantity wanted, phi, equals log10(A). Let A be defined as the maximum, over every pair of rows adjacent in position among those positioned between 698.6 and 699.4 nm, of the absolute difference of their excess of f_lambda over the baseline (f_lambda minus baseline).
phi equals 0.08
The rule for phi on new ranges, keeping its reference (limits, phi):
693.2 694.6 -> -0.06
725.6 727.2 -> -0.13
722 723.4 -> -0.22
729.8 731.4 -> 0.11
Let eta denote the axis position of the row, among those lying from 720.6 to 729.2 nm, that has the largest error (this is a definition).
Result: 727.9 nm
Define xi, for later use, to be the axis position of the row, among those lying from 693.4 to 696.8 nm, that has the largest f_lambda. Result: 695.1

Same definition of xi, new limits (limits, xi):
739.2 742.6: 740.3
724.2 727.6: 725.1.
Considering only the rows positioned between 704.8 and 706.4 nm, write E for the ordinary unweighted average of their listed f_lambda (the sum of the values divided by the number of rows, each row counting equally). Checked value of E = 7.10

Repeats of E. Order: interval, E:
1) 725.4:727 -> 6.84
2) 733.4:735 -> 7.36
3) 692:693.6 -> 6.56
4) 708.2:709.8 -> 6.86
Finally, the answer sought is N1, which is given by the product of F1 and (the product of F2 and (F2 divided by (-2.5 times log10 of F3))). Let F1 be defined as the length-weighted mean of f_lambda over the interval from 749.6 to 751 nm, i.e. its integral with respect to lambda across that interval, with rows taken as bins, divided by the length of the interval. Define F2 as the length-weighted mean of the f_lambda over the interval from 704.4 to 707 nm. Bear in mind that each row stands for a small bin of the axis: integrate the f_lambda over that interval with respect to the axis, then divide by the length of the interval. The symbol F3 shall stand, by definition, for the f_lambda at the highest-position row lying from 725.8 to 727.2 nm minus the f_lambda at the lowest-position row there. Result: 225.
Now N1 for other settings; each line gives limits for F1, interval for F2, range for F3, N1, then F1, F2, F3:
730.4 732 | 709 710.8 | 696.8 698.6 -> 1308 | 7.0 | 6.72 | 0.8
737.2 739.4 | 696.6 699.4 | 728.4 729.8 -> 875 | 7.1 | 6.76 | 0.7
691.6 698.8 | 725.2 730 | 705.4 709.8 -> 65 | 6.7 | 6.95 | 0.0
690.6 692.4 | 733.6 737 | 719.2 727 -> -1402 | 6.2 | 7.11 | 1.2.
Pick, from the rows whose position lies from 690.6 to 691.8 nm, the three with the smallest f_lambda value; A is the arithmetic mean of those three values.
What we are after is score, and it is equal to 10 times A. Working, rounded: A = 5.91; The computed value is 59.1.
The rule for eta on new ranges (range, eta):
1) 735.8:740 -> 737.1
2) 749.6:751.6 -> 749.7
